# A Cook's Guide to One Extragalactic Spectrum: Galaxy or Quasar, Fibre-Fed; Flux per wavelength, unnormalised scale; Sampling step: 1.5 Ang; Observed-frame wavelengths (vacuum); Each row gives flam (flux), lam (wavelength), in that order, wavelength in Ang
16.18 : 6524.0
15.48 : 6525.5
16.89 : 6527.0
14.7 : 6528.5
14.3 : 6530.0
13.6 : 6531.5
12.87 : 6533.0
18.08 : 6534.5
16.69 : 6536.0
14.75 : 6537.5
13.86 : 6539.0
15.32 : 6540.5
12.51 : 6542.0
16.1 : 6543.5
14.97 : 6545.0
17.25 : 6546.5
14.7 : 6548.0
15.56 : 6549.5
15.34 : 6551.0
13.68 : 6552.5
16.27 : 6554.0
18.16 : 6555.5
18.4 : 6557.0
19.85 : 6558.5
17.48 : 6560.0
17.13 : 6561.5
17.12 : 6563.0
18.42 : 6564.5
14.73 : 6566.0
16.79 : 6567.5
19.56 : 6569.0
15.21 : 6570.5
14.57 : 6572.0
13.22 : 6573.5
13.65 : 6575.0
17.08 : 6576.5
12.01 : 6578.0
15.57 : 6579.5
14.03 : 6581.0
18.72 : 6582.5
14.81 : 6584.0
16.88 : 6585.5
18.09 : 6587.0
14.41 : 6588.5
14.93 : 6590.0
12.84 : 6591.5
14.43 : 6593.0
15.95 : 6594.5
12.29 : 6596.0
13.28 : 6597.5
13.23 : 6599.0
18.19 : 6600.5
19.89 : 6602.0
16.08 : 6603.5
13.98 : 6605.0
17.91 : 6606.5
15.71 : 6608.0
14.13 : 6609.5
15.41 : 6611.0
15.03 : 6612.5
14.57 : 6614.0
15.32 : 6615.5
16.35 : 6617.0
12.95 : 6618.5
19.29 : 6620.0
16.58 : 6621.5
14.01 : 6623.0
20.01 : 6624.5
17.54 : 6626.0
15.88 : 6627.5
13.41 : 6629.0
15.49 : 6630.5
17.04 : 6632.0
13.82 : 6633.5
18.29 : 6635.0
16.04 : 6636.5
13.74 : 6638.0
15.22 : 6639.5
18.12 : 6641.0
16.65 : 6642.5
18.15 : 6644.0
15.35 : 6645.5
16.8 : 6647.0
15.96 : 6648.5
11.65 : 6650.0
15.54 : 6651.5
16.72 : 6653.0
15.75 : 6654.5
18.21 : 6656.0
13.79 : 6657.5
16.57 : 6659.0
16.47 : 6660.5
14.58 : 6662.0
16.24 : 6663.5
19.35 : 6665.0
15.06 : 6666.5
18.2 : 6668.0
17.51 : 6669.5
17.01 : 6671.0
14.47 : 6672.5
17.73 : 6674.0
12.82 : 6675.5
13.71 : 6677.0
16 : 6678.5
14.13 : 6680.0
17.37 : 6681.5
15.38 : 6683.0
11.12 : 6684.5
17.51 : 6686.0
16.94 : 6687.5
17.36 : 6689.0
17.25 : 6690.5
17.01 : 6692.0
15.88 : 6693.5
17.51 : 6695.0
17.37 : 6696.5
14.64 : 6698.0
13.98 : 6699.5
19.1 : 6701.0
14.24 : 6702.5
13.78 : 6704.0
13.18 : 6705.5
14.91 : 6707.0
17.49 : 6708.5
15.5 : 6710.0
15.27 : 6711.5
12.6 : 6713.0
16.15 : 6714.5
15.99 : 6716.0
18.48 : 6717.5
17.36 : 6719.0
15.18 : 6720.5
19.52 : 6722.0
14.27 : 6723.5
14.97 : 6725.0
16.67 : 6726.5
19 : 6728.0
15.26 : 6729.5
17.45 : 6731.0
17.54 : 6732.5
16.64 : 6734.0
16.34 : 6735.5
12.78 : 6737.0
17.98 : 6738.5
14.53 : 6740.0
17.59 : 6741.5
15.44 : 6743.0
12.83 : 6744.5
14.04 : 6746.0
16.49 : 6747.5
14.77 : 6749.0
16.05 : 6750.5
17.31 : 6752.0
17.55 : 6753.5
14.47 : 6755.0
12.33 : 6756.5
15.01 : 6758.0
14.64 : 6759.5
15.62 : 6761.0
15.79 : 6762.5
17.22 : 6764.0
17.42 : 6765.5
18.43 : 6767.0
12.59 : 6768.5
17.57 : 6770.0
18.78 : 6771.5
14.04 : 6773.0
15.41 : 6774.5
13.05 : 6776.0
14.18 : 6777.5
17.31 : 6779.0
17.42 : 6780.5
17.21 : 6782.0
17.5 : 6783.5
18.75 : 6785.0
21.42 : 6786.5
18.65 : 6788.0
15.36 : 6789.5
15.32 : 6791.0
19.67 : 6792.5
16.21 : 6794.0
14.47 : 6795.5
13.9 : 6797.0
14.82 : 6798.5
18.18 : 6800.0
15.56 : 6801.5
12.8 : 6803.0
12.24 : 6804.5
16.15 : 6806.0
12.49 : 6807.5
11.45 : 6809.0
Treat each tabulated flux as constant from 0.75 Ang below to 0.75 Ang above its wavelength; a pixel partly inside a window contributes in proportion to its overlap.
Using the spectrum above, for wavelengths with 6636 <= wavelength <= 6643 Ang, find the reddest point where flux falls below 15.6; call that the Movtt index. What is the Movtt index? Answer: 6639.5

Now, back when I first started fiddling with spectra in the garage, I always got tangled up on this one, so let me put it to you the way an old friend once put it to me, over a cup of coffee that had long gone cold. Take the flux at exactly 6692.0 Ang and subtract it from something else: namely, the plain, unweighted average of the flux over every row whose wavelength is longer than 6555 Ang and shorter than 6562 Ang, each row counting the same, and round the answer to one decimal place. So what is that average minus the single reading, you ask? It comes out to 1.2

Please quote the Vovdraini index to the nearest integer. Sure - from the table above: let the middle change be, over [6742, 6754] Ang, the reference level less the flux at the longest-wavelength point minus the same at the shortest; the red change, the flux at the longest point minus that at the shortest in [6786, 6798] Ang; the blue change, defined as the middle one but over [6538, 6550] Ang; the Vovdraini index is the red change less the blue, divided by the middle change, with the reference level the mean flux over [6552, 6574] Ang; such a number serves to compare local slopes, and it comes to 3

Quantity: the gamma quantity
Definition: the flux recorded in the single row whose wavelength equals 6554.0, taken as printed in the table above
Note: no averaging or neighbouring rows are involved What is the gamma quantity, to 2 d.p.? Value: 16.27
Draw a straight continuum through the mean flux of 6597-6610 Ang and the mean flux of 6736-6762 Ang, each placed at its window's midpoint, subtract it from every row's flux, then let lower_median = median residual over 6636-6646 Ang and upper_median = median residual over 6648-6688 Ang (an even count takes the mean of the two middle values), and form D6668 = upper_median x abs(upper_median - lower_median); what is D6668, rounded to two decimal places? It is 0.06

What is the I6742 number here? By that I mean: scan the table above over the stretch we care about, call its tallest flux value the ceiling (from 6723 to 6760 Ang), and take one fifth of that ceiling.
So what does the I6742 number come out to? 3.80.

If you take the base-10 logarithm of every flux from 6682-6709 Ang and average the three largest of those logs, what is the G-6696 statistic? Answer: 1.26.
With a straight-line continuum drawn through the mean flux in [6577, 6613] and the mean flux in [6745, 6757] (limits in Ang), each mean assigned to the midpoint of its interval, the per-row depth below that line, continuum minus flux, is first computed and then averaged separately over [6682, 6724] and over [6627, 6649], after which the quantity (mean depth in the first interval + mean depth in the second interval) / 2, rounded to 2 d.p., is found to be -0.59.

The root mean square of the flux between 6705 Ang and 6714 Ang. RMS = 14.9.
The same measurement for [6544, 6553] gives 15.3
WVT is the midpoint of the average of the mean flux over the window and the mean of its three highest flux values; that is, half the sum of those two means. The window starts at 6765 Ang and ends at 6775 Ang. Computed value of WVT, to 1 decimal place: 17.3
